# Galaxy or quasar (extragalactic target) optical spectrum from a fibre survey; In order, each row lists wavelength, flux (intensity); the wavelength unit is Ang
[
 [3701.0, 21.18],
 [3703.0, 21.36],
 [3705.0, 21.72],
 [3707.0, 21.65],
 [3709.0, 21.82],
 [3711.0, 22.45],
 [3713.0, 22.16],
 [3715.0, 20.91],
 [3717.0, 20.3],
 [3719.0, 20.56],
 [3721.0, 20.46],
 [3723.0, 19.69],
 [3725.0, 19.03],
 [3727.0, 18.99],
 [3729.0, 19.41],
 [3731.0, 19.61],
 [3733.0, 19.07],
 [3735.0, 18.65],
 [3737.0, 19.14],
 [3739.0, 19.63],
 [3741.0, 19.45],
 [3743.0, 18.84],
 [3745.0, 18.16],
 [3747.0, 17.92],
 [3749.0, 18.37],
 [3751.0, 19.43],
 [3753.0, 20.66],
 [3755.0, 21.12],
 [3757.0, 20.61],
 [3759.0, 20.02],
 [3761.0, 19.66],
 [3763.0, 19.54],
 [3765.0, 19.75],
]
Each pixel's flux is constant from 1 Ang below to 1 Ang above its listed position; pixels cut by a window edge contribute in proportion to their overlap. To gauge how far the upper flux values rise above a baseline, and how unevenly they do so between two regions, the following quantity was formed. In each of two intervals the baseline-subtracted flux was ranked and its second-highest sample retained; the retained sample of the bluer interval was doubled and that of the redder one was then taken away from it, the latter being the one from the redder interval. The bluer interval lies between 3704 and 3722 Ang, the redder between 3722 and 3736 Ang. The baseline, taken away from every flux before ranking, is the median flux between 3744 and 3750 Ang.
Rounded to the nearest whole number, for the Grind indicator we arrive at 7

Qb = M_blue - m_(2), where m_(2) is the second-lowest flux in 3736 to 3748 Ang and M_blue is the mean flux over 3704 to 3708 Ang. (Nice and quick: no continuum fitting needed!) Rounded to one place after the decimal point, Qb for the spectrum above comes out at 3.5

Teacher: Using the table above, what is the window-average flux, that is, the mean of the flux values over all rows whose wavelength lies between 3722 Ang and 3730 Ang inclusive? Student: 19.3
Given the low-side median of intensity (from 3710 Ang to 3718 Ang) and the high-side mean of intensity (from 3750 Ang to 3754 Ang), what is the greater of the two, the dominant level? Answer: 21.5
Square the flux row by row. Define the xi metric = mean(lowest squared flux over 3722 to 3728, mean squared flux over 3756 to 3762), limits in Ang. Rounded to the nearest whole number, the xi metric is 382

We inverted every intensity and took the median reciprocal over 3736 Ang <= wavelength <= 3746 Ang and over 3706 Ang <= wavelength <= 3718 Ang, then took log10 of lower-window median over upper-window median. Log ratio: -0.06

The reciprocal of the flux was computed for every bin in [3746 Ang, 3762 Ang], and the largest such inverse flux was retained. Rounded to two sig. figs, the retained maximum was 0.056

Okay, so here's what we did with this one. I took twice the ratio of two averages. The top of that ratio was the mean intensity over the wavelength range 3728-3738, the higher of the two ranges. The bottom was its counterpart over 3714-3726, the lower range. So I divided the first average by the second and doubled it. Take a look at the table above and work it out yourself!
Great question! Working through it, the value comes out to 1.90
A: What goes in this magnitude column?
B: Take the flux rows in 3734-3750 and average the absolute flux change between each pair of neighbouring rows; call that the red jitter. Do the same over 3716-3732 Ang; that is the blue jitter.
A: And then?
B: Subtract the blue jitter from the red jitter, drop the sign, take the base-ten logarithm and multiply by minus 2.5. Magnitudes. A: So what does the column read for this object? 2.52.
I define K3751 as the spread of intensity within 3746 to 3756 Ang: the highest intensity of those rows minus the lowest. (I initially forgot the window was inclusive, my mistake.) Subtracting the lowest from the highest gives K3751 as 3.2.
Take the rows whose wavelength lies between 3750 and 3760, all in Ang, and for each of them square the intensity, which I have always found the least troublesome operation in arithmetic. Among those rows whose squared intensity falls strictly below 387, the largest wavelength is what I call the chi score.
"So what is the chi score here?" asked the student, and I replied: 3751.0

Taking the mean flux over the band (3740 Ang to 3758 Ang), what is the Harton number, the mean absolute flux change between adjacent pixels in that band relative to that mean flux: 0.034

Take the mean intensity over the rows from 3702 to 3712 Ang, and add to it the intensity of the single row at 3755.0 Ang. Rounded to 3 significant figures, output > 42.9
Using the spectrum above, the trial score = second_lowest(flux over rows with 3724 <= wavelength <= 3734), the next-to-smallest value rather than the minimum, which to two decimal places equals 19.03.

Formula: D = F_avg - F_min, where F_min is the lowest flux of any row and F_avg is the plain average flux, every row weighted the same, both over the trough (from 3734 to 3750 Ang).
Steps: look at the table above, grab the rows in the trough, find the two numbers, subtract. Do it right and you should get 0.85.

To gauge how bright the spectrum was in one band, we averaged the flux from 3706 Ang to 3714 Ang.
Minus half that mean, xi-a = -11.0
